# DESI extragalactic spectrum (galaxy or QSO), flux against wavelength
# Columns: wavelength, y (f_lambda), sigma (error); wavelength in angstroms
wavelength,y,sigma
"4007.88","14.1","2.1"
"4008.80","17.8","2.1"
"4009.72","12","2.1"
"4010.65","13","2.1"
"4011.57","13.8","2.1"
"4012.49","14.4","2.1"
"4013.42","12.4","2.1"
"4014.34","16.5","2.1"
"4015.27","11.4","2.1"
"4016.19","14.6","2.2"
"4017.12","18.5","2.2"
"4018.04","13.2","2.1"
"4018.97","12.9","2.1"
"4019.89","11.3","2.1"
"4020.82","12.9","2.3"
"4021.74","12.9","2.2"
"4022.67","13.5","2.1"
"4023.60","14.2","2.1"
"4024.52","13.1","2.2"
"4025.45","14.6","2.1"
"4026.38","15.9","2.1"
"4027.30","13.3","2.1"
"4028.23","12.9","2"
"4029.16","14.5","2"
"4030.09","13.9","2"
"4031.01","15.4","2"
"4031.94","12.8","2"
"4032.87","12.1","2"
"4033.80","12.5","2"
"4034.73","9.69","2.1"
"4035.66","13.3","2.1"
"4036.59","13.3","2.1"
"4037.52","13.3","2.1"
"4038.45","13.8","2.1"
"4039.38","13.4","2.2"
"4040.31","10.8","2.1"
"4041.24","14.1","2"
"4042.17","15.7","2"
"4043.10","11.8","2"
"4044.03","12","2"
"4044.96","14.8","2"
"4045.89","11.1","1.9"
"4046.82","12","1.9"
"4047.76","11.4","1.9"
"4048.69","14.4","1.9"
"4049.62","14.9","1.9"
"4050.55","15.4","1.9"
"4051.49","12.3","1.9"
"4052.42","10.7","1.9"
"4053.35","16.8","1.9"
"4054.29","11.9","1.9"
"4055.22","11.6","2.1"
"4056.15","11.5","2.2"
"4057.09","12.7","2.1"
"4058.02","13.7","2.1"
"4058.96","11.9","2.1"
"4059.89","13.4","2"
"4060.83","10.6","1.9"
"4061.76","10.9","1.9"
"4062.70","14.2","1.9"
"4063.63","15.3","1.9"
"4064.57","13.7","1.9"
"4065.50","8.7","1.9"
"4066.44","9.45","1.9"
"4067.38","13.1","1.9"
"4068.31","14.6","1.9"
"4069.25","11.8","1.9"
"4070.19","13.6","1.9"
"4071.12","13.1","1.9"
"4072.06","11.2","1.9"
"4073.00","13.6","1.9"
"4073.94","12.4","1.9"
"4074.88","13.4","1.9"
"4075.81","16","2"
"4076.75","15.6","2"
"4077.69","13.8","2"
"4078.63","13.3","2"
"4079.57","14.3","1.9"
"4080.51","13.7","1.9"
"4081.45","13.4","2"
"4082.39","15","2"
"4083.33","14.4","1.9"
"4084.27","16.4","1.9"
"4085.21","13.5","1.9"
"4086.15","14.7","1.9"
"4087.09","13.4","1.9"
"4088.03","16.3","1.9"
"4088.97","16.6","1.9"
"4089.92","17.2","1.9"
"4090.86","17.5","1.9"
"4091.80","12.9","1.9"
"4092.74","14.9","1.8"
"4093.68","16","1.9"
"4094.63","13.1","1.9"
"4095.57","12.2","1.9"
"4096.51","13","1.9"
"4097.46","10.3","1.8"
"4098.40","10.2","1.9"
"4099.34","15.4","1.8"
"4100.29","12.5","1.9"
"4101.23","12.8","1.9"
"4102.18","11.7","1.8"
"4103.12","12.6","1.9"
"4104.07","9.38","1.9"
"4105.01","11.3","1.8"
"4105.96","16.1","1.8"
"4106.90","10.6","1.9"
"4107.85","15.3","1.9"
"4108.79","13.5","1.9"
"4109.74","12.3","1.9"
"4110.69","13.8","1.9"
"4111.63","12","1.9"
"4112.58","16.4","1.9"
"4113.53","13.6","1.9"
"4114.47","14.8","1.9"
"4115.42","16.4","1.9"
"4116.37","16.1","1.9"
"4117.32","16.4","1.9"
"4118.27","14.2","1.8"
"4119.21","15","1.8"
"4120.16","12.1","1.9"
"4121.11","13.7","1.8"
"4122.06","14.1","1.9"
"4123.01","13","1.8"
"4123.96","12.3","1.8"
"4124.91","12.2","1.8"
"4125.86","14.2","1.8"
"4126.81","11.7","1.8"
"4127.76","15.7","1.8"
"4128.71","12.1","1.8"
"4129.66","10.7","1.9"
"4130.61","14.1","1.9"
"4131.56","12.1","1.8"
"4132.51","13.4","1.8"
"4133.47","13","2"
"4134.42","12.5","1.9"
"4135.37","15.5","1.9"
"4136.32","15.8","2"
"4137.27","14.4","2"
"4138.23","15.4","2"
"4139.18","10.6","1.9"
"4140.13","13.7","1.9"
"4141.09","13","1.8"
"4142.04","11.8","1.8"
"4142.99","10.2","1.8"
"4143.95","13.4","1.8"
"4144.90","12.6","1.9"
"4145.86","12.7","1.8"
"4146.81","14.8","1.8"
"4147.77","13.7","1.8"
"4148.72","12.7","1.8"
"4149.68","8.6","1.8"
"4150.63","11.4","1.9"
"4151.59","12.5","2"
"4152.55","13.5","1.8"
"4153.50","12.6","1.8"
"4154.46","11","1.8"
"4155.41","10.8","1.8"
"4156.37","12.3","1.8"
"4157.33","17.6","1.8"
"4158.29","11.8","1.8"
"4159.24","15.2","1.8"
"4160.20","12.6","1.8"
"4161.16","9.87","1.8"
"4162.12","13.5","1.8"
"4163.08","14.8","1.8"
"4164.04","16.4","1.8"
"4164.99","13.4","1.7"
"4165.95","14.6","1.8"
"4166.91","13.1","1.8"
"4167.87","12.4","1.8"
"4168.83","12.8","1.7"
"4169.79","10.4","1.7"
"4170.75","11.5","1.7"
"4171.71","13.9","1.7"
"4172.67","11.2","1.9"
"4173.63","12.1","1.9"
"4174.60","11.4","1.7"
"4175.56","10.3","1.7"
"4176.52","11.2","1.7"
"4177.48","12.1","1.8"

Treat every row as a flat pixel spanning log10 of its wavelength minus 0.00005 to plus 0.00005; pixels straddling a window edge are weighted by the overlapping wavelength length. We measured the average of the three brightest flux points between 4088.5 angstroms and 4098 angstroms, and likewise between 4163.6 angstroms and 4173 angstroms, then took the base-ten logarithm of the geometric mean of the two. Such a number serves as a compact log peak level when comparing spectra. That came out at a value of 1.20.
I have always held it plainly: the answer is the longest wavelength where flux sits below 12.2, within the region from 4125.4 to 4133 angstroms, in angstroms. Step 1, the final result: 4131.56 angstroms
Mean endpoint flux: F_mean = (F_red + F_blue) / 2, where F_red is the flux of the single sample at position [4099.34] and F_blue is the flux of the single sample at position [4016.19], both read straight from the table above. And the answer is 15.0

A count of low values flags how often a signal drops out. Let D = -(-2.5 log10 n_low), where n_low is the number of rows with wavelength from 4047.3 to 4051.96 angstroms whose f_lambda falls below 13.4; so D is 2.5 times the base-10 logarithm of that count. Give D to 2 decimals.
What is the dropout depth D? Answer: 0.75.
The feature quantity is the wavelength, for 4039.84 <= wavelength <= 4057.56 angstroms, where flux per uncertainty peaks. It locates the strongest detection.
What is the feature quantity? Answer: 4053.35 angstroms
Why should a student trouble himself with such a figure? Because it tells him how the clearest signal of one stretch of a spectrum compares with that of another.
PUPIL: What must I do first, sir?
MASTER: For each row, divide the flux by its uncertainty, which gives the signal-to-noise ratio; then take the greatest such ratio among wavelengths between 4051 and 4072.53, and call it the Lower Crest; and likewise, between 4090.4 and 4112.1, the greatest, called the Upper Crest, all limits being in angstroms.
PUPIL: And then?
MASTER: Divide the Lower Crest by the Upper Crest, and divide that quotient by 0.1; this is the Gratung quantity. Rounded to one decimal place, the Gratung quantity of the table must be 9.6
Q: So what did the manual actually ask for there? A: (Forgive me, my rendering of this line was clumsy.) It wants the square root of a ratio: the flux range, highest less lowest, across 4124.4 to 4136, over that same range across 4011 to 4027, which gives 0.83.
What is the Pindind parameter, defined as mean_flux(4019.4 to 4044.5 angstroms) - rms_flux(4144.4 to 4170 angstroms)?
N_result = 0.2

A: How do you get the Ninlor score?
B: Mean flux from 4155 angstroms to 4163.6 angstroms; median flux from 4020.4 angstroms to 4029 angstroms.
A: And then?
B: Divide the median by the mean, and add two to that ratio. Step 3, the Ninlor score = 3.01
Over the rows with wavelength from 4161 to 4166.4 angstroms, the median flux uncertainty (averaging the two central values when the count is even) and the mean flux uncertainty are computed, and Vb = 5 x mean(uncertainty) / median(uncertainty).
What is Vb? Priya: 4.95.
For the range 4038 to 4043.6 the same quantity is 5.04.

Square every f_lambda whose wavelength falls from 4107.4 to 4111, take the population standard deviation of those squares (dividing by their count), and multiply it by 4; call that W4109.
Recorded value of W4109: 118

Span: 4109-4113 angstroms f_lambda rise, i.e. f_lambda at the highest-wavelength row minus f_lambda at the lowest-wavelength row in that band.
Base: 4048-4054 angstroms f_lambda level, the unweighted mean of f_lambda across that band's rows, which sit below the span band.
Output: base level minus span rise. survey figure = 10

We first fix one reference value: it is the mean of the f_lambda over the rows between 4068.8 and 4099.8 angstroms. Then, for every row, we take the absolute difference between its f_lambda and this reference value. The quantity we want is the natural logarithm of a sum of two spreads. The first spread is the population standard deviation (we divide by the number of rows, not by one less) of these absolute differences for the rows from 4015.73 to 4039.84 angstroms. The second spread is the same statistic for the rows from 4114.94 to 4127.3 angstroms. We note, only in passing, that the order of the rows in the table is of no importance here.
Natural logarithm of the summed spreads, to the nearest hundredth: 0.67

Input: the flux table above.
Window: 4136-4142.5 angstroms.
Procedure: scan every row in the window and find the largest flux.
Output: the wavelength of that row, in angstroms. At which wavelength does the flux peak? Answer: 4136.32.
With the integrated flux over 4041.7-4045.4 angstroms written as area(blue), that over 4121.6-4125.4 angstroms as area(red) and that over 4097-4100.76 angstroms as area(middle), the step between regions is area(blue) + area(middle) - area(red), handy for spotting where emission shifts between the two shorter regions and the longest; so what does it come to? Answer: 47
